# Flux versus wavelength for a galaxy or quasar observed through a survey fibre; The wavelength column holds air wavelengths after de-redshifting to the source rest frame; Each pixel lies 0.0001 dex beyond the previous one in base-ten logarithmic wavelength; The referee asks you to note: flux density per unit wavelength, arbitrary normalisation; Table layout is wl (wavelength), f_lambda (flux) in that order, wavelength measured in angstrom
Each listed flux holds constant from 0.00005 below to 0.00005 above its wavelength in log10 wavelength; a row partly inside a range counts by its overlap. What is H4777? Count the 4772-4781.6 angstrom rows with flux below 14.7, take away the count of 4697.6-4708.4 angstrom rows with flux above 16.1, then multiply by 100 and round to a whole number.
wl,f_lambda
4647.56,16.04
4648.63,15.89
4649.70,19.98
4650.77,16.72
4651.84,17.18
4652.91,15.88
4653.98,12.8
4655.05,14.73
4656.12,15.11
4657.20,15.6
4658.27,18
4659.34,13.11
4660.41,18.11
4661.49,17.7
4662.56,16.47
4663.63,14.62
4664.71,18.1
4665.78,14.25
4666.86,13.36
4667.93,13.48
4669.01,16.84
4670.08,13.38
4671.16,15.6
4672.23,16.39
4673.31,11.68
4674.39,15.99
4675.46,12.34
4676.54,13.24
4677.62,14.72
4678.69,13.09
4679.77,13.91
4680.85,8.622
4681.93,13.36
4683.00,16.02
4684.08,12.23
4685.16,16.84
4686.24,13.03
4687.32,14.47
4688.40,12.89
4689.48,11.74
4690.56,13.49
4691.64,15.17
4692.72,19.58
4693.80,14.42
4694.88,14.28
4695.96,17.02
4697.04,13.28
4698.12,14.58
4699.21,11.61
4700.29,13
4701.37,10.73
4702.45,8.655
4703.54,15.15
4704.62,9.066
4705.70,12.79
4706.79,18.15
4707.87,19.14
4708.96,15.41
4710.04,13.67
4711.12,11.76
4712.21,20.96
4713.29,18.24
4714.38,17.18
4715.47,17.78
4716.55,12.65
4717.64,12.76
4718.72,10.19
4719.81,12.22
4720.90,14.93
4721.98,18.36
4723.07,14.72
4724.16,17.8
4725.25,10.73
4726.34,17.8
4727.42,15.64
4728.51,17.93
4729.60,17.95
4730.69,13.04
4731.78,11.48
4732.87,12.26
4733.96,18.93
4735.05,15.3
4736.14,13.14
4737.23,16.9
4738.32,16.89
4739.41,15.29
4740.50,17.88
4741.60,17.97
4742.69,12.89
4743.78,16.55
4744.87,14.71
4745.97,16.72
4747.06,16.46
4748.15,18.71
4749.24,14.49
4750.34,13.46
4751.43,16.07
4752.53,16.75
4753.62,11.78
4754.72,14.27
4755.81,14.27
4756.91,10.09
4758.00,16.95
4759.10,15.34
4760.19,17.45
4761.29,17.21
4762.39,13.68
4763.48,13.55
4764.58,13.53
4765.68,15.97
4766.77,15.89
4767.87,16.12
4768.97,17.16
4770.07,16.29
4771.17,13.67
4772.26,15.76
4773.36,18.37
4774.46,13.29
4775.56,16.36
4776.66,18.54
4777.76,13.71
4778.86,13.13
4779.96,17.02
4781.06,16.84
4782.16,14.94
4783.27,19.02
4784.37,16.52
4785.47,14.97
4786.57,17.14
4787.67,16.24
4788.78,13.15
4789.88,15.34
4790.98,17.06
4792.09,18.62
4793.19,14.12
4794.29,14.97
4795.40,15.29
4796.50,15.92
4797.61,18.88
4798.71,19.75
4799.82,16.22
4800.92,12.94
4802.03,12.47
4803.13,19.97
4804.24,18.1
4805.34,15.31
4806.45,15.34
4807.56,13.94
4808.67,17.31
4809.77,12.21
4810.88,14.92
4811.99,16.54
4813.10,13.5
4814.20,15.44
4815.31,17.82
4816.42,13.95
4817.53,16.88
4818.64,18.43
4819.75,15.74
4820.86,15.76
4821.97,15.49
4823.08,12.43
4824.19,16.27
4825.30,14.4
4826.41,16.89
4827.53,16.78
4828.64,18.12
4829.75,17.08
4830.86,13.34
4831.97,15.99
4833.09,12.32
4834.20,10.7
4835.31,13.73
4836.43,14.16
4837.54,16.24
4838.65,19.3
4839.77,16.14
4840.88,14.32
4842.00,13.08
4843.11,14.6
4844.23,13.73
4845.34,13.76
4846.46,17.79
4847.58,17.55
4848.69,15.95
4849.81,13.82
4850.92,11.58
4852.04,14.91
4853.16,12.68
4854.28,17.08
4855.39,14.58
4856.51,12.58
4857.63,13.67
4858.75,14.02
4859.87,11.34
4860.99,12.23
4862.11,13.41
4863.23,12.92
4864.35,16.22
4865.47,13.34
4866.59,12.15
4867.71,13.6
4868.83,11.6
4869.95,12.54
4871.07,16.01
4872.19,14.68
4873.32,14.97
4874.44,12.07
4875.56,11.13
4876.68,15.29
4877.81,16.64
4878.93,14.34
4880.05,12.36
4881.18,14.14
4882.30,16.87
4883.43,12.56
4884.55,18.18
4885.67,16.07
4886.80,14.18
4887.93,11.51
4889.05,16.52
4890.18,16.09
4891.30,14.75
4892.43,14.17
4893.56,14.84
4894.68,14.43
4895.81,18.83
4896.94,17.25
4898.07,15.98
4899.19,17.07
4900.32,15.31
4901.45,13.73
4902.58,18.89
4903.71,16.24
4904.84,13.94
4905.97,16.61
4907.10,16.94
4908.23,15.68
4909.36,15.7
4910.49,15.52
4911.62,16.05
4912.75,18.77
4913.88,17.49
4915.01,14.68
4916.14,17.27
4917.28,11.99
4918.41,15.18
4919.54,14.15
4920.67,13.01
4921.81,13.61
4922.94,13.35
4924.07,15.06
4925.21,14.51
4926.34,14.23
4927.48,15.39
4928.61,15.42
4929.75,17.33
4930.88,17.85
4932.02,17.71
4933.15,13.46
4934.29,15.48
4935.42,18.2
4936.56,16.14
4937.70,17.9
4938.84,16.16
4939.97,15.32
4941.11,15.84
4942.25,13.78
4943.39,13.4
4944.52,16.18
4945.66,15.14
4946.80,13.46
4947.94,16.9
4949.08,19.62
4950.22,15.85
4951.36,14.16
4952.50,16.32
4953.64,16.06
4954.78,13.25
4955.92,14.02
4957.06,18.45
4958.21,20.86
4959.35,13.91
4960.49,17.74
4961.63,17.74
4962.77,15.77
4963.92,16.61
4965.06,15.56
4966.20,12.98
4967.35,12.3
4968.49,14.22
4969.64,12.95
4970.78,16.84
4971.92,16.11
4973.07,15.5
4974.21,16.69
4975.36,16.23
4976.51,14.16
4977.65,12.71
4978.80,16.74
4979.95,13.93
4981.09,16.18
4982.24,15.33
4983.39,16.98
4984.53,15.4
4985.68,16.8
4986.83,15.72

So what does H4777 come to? 100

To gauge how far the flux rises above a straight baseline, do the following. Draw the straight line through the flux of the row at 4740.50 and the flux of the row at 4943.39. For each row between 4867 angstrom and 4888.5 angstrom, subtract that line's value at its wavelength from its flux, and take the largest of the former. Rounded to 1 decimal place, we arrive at 3.5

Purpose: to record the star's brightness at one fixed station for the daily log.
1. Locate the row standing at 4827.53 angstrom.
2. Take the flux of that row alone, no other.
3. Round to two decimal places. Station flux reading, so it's 16.78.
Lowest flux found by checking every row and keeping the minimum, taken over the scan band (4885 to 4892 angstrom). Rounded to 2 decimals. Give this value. 11.51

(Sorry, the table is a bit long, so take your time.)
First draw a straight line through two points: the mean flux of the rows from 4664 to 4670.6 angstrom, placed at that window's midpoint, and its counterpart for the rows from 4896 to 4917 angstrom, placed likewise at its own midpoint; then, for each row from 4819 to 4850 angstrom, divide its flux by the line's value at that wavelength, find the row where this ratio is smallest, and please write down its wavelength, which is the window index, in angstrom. 4834.20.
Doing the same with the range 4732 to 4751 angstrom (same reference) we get 4732.87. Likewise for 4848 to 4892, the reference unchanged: 4875.56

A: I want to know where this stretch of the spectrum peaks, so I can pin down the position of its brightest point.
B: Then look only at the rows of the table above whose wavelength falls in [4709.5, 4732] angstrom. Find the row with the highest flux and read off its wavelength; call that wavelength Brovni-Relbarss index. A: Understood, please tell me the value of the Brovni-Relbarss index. 4712.21 angstrom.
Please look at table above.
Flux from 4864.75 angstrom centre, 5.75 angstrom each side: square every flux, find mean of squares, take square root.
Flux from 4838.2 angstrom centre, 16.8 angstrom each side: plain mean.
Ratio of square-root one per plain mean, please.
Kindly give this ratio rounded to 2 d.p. 0.87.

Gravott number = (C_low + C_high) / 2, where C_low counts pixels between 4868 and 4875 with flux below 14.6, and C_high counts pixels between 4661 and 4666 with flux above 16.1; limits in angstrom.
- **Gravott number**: 3.00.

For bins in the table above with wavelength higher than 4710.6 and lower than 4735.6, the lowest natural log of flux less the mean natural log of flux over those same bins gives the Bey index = -0.38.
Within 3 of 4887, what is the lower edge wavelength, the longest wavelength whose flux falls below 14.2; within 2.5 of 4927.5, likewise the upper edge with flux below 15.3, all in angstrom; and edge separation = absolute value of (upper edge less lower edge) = 38.4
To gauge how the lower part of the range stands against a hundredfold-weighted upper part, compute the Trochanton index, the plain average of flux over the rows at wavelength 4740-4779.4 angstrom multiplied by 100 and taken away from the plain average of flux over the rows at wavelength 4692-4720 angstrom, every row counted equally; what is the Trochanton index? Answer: -1527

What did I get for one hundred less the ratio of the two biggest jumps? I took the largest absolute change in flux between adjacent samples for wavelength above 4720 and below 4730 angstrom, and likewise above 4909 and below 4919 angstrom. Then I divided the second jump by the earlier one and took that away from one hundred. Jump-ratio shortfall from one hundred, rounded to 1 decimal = 99.3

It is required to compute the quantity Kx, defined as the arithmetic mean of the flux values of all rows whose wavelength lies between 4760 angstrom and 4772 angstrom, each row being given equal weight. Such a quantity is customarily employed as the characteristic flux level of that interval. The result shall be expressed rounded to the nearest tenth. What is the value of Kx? 15.5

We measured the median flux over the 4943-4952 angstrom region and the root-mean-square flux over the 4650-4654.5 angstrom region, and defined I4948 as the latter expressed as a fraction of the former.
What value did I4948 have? 1.02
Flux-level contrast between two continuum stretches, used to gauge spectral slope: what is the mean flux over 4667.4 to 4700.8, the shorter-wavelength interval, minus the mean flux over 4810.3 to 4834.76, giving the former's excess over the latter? -1.3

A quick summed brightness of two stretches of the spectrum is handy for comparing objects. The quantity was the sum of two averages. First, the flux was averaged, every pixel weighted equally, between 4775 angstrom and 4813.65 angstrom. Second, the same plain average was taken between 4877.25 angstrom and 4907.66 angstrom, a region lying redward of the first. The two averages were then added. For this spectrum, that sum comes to 31.4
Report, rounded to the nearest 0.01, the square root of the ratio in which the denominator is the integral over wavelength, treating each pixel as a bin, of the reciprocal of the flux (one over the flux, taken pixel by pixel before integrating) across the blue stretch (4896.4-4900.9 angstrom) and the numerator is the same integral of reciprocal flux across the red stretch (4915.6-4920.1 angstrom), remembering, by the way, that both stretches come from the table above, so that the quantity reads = 1.07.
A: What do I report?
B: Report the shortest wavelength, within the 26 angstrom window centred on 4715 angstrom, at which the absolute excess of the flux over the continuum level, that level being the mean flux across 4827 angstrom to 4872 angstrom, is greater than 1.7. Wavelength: 4702.45 angstrom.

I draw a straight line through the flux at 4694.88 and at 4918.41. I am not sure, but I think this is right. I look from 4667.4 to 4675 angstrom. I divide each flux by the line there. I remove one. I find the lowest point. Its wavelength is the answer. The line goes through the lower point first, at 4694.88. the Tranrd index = 4673.31 angstrom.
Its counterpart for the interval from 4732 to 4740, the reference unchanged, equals 4732.87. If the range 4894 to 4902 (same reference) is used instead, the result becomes 4901.45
